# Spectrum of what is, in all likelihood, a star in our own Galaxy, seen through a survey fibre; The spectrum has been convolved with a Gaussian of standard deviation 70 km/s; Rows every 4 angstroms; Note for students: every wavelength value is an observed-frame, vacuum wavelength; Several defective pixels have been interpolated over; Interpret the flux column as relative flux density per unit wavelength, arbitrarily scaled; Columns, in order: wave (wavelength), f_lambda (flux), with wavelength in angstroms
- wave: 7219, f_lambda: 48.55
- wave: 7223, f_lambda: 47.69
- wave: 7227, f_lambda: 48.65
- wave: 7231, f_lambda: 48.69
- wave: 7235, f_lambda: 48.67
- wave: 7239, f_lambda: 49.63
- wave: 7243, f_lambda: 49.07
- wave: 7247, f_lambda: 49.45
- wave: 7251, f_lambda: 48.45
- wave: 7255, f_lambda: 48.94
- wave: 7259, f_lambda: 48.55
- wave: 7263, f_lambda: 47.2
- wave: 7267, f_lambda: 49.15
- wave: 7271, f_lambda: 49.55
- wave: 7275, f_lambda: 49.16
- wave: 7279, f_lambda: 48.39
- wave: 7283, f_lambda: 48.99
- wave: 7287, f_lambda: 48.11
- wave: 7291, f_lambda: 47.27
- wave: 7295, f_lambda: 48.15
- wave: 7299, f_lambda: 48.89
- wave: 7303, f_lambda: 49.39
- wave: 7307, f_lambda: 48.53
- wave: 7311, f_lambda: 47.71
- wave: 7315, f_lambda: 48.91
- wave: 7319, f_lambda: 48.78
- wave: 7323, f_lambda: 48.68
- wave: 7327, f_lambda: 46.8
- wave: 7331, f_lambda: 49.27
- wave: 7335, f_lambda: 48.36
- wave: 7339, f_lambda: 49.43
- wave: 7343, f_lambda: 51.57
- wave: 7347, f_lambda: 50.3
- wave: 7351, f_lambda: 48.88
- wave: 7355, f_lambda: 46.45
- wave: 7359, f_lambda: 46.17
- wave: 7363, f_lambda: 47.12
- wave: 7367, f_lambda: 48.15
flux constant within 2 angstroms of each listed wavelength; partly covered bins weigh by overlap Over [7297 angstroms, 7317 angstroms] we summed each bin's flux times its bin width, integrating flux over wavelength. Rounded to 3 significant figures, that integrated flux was 974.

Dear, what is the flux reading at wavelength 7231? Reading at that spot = 48.69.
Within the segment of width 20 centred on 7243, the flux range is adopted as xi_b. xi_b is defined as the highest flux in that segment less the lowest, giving 1.2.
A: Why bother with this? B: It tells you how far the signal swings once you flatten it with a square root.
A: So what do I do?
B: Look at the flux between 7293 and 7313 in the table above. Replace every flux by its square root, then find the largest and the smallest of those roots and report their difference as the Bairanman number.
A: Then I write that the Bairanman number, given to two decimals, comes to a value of 0.12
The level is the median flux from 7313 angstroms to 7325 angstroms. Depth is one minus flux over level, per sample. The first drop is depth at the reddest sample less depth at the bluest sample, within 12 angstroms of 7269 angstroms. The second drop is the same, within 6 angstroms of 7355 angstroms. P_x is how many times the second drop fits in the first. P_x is 0.1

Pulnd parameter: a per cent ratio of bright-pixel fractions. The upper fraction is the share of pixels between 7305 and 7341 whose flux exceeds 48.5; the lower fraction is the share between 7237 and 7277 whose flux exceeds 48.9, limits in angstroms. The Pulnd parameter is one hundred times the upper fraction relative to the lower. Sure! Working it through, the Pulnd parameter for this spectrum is 95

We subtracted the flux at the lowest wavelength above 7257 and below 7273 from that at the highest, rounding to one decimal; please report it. 1.0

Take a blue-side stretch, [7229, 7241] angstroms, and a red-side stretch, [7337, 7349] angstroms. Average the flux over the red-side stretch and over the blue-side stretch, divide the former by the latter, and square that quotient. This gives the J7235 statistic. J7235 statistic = 1.06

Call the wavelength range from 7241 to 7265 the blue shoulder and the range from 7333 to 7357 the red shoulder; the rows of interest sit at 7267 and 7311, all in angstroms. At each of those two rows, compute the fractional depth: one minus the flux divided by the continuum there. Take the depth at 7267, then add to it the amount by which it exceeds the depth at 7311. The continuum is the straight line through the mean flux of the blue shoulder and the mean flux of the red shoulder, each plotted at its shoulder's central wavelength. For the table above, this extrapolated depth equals -0.044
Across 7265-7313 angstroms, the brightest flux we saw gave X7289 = 49.55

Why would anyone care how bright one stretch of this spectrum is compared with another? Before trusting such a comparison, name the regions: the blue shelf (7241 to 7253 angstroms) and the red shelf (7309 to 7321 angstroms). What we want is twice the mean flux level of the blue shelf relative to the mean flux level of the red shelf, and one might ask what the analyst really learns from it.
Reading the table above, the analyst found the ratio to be 2.022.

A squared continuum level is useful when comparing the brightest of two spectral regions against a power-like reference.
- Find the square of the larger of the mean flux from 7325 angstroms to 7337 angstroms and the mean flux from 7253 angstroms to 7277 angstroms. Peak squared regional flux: 2377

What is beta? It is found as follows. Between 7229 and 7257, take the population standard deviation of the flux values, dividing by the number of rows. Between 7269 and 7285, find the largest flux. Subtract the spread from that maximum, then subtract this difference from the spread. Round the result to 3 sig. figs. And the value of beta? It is -48.8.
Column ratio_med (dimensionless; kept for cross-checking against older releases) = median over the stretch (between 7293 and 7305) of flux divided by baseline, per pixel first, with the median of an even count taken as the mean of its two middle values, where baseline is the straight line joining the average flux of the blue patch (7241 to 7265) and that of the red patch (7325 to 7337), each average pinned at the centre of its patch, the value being 1.011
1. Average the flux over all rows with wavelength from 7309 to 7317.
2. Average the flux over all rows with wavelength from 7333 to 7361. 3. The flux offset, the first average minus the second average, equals -0.4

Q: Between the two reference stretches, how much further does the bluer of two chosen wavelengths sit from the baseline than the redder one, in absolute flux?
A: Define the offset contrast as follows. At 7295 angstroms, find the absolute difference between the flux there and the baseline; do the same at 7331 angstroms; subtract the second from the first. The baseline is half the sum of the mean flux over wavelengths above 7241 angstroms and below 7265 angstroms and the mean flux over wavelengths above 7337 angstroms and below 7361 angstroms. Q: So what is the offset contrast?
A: -0.01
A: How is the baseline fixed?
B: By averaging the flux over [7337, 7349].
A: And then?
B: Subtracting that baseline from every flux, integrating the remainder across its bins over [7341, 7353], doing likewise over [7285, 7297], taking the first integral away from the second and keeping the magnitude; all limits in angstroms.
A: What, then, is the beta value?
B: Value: 29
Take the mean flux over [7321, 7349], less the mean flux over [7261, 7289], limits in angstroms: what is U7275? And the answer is 0.55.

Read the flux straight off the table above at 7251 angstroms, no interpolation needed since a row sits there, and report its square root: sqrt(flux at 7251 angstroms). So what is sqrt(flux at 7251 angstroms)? 6.96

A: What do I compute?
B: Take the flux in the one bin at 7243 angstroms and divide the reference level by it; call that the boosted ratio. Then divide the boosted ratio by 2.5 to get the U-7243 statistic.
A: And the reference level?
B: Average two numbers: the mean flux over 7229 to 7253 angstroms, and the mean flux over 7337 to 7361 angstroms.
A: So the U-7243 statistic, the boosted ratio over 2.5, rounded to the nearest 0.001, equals 0.399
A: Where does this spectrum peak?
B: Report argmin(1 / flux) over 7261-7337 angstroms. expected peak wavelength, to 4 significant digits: 7271 angstroms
